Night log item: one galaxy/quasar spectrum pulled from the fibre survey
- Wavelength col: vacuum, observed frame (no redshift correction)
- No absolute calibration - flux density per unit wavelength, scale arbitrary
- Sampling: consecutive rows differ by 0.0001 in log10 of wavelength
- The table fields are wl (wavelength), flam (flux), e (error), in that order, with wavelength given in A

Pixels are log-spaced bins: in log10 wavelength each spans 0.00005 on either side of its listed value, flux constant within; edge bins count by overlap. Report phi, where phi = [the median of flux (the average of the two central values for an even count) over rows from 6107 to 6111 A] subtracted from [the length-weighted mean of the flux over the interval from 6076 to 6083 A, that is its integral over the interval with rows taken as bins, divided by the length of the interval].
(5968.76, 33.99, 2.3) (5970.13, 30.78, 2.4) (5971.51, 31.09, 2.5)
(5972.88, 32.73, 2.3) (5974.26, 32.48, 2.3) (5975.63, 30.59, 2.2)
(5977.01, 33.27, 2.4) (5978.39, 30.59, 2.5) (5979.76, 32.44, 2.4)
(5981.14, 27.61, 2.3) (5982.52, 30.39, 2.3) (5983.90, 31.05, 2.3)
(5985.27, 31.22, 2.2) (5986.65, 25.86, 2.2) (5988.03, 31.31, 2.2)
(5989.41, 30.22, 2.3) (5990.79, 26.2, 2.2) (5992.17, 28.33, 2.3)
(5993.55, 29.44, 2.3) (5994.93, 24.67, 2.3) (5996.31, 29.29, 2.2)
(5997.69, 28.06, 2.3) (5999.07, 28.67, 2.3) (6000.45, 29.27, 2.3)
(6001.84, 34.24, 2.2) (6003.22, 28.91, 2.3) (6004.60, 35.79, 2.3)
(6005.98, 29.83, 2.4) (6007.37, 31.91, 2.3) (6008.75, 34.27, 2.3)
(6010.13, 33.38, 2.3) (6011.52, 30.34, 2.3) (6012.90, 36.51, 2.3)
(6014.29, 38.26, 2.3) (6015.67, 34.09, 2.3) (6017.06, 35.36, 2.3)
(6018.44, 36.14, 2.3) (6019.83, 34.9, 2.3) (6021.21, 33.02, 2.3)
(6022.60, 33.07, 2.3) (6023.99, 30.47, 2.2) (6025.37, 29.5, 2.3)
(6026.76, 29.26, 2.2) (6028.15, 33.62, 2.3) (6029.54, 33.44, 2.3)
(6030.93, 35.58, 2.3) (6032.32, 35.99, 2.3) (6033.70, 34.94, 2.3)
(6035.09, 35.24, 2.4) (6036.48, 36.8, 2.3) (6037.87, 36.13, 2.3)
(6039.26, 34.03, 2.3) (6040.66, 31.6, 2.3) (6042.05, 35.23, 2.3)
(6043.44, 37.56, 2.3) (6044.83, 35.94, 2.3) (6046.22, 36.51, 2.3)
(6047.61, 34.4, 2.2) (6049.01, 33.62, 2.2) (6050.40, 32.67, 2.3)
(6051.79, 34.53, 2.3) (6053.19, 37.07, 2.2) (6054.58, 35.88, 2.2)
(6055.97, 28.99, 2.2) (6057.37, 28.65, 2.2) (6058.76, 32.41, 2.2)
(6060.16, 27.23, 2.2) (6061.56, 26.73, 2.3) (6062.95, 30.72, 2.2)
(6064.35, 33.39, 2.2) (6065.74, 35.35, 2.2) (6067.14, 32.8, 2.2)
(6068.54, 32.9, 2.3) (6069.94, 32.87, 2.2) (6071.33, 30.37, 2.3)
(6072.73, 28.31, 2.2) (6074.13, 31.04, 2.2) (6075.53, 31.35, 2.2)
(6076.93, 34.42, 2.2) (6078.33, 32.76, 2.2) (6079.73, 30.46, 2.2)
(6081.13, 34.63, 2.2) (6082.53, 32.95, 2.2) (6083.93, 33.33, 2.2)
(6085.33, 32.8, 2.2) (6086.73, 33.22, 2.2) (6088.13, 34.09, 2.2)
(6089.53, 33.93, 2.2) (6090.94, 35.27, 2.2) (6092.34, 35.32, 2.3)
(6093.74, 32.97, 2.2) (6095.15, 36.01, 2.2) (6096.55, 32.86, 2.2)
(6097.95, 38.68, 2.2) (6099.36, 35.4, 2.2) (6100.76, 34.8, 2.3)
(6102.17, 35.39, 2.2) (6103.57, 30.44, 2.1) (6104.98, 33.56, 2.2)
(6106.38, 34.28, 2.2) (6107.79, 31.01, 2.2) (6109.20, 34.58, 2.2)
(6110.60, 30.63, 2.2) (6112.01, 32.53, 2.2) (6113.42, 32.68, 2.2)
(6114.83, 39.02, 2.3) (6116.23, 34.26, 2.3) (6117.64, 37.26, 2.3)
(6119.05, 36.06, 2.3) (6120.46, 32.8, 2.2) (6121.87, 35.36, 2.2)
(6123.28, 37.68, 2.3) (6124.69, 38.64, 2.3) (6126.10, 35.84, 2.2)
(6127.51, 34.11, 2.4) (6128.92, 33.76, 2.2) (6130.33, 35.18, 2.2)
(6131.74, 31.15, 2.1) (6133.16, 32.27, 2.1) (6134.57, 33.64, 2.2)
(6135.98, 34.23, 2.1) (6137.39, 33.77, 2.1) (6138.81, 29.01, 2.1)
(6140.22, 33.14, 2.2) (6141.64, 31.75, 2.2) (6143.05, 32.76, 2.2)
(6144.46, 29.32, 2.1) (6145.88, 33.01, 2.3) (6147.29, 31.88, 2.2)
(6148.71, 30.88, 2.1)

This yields 2.0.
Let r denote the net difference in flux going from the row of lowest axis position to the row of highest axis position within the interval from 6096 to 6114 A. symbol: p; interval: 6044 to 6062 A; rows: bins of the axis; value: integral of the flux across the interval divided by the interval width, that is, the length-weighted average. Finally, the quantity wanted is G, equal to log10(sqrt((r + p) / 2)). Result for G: 0.606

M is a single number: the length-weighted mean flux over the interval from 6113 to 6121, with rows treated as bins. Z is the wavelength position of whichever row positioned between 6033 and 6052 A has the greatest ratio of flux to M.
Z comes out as 6043.44 A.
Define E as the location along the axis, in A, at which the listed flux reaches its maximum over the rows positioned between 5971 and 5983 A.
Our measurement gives 5977.01 A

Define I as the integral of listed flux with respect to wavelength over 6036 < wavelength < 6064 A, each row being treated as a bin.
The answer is 932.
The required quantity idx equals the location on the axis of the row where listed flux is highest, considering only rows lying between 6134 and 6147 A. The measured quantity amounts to 6135.98 A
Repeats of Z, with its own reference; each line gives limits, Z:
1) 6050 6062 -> 6053.19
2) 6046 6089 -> 6053.19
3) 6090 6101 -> 6097.95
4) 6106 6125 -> 6114.83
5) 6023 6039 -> 6036.48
